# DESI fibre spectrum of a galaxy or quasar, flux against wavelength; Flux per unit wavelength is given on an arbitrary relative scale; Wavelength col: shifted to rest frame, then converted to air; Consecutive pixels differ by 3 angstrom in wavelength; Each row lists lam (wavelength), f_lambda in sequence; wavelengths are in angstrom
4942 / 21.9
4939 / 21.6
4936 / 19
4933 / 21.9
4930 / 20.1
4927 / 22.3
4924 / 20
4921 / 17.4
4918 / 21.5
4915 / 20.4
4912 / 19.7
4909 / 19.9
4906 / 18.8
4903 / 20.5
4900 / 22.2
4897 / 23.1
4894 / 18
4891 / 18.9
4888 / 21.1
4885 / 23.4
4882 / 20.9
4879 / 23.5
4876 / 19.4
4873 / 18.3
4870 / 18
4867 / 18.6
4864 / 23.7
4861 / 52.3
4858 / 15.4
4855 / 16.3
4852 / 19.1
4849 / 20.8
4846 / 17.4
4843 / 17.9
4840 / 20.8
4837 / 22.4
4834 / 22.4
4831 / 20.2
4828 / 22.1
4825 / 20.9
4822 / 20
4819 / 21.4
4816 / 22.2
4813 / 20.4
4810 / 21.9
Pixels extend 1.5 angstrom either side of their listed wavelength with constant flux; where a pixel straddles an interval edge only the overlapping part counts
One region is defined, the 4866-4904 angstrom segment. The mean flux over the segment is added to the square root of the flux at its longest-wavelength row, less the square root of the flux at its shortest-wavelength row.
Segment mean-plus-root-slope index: 20.7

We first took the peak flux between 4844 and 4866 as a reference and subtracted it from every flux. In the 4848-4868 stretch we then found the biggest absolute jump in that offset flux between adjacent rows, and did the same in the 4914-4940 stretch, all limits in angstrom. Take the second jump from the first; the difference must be 33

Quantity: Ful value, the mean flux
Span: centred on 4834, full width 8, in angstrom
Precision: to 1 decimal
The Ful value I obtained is 21.7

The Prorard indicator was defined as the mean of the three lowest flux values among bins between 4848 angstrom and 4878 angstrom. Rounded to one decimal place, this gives 16.6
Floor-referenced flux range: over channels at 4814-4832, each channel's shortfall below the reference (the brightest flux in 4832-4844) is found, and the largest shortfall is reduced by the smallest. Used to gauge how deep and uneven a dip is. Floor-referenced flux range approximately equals 2.2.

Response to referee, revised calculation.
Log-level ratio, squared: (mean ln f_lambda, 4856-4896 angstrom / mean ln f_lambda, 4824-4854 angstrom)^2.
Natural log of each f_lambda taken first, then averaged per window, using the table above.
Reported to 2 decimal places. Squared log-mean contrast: 1.03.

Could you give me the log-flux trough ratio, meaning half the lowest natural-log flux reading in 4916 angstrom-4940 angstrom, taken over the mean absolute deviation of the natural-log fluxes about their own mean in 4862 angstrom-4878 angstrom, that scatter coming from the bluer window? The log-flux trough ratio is 18.3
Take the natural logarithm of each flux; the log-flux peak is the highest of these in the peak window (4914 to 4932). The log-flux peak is 3.10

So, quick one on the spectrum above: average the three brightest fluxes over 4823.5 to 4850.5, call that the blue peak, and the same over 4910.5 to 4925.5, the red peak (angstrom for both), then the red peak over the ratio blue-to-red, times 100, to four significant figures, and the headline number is 1909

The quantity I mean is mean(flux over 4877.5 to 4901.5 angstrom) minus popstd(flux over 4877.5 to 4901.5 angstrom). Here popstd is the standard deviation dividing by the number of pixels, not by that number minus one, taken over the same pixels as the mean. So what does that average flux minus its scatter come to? 19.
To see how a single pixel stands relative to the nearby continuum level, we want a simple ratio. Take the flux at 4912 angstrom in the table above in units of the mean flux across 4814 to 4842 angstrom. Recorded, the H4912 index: 0.92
